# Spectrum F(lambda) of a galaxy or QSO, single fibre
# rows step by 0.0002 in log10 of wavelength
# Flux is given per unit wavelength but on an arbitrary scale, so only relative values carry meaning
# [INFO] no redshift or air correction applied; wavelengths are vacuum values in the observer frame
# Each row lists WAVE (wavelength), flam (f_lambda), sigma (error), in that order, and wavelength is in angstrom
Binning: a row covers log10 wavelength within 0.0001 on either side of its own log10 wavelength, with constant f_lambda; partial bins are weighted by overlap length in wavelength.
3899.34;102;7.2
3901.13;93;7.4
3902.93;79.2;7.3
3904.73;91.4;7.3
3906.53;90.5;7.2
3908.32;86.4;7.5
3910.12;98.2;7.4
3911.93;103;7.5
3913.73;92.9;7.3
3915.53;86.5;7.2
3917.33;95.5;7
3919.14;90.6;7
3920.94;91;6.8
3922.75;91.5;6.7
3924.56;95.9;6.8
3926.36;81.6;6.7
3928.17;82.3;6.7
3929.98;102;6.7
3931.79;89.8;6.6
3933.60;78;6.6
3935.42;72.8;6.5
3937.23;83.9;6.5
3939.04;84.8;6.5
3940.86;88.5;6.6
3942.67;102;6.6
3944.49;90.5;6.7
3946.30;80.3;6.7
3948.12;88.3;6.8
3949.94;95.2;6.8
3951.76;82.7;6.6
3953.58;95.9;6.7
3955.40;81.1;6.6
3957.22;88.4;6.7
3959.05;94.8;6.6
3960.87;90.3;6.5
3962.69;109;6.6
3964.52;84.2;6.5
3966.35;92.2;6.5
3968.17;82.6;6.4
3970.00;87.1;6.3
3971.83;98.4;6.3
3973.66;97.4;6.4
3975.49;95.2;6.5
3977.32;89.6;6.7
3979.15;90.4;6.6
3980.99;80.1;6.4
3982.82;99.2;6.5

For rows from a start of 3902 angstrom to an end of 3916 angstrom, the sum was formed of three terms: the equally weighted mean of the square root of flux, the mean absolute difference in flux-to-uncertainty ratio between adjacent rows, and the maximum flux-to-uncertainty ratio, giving 24.2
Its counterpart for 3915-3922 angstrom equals 24.1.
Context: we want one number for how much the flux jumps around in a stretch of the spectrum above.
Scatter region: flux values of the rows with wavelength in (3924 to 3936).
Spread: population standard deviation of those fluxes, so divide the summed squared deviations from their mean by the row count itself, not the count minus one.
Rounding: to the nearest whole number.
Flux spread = 10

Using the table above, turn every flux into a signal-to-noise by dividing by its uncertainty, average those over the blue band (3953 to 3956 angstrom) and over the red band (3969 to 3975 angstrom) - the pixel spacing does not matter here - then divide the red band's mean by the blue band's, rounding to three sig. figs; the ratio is 1.12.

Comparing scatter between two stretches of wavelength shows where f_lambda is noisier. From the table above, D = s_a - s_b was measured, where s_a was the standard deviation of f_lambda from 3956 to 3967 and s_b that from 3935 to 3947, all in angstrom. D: -1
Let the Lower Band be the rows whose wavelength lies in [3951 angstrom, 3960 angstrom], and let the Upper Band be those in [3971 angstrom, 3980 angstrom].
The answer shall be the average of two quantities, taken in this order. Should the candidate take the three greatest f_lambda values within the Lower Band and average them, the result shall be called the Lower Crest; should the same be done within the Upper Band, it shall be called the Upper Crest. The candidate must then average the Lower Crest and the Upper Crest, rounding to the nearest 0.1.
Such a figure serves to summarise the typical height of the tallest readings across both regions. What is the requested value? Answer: 95.0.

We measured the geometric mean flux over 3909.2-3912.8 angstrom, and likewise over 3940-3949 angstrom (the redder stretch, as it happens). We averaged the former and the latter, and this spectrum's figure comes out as 95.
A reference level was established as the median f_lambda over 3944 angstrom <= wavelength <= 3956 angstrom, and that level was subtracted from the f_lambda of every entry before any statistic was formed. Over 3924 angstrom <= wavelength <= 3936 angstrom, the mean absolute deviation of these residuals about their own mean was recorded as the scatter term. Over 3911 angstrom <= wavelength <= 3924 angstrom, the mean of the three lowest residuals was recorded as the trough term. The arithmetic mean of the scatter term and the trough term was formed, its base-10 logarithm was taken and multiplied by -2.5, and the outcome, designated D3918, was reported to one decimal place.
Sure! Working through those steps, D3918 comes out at -1.7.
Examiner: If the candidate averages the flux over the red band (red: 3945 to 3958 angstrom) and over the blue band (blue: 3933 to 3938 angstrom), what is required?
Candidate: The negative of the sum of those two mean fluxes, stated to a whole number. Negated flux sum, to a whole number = -166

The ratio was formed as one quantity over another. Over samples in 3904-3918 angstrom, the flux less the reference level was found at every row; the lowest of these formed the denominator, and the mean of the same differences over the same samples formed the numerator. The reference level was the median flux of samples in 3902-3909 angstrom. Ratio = -2.24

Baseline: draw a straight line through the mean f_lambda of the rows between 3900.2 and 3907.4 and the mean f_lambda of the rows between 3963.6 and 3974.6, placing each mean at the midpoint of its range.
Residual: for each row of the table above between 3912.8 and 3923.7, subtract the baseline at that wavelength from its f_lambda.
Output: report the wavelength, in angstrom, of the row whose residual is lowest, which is 3915.53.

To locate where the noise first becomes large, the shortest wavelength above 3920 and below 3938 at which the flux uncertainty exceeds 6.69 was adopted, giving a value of 3920.94 angstrom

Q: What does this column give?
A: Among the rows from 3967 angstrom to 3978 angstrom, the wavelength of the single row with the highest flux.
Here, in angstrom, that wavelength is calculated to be 3971.83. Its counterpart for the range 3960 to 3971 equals 3962.69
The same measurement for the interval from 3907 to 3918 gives 3911.93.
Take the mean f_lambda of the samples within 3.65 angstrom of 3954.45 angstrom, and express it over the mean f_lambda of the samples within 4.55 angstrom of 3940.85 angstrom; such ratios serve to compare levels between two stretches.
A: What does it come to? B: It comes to 0.968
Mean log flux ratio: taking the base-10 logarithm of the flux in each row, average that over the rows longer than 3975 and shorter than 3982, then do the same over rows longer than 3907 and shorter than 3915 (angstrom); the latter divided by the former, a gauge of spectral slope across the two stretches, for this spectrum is 1.015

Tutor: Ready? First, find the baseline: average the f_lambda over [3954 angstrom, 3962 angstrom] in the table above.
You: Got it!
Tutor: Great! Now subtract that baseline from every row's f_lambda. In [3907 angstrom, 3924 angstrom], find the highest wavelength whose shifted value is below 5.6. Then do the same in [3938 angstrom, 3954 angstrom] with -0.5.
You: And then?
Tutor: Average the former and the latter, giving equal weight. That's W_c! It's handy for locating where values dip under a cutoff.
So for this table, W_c 3937.3 angstrom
